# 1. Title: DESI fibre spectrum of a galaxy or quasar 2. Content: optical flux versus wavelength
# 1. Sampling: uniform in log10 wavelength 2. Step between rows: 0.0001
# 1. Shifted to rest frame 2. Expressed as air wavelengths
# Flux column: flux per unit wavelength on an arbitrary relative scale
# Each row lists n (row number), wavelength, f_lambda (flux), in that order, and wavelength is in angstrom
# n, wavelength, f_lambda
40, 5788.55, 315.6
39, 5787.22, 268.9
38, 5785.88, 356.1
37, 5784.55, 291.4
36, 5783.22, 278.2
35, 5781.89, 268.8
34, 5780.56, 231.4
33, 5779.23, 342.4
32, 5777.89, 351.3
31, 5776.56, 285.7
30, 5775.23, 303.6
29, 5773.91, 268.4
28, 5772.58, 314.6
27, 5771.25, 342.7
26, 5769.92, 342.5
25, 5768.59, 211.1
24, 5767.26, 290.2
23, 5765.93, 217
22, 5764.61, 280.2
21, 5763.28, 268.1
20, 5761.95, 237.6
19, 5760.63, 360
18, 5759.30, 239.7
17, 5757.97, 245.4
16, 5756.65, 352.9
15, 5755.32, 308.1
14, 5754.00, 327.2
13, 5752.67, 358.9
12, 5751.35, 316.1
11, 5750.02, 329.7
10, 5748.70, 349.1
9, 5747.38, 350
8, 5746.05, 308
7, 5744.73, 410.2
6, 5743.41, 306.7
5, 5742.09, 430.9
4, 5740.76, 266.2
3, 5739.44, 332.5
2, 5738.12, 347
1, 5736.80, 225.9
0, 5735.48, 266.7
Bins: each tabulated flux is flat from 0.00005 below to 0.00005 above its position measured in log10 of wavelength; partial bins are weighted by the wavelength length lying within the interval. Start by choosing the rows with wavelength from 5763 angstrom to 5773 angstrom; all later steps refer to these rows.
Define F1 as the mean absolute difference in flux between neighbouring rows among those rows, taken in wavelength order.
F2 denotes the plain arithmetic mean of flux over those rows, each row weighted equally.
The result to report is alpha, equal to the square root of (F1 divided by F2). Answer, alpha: 0.44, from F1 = 55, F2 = 283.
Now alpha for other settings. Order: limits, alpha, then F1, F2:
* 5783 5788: 0.43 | 55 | 299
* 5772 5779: 0.37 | 41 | 305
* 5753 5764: 0.47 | 64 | 292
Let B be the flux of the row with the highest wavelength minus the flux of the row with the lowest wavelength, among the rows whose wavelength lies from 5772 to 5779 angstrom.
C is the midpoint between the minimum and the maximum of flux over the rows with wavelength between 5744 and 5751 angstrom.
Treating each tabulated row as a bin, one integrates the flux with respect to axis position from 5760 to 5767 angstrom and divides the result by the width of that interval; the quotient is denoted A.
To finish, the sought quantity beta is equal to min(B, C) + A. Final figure 310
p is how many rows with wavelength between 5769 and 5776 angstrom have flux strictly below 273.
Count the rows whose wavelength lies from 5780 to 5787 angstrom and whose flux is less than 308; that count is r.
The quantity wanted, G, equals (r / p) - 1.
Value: 3.0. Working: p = 1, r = 4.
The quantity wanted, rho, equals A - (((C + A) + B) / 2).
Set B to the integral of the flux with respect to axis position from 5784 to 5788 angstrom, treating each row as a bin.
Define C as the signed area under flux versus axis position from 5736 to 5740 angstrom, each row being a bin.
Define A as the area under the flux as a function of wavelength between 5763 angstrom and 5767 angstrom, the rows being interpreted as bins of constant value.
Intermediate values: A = 1030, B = 1224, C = 1200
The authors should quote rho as -697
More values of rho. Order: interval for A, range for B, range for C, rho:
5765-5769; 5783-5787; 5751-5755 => -793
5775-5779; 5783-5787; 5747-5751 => -661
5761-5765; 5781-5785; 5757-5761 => -580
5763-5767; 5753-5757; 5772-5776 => -735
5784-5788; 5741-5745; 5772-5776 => -714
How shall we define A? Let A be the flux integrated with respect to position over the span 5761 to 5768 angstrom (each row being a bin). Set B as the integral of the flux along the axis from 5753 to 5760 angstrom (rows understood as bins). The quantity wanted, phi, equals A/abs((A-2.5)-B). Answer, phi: 7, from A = 1838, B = 2084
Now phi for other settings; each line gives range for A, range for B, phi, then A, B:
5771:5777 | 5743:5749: 7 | 1808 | 2078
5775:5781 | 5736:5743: 5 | 1831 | 2232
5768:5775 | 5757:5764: 13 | 2082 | 1917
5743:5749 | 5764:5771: 12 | 2078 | 1908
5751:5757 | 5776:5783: 28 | 1995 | 2063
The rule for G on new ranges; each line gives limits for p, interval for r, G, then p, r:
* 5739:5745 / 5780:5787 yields 3.0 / 1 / 4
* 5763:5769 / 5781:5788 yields 0.3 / 3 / 4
